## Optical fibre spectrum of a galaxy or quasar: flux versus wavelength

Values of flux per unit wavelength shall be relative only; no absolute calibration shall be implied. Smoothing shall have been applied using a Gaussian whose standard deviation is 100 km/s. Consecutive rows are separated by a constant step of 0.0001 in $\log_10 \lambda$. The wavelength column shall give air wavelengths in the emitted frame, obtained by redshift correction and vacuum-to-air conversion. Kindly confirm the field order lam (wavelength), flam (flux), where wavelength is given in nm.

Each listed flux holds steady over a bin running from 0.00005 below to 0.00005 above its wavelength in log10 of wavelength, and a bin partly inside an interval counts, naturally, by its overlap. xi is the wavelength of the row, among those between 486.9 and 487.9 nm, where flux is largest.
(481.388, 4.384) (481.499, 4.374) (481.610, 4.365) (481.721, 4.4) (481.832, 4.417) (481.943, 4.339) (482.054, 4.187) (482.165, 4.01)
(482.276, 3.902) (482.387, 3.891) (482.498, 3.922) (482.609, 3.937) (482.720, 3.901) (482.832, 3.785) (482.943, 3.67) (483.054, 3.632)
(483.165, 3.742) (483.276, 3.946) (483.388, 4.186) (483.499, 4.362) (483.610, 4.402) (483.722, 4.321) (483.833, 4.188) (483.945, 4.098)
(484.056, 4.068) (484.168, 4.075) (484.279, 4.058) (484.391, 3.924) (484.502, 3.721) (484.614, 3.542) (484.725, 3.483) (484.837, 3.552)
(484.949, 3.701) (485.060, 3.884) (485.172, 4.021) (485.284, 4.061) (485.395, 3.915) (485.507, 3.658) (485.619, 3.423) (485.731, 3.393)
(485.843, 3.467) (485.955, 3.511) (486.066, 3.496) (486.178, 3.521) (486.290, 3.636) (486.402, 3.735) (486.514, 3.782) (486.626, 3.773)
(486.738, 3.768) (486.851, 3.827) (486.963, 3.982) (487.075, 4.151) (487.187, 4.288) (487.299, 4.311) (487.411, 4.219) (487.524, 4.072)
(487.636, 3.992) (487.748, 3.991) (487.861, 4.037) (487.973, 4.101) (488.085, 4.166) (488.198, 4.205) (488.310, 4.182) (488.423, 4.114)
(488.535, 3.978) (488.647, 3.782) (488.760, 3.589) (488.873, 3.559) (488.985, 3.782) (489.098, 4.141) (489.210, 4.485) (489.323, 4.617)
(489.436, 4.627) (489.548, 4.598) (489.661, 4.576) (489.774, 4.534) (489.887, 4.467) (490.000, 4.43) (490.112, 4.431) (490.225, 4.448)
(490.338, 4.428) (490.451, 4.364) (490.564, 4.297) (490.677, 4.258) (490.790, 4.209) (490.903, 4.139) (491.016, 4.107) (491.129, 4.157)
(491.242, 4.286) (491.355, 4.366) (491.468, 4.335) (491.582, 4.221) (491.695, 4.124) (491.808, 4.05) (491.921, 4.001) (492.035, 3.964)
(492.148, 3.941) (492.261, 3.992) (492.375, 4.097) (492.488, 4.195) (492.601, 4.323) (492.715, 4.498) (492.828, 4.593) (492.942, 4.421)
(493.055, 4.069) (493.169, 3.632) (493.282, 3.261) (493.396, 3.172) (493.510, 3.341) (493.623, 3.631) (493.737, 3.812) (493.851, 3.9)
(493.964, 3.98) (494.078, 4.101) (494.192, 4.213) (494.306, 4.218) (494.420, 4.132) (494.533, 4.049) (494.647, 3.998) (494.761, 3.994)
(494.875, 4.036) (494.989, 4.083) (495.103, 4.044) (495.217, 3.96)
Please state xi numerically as 487.299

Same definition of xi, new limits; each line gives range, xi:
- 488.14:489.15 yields 488.198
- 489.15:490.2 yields 489.436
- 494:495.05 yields 494.306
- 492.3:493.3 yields 492.828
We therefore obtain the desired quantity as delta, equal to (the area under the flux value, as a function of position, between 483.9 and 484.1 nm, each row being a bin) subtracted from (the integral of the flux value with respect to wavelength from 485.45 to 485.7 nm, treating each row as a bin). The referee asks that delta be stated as 0.061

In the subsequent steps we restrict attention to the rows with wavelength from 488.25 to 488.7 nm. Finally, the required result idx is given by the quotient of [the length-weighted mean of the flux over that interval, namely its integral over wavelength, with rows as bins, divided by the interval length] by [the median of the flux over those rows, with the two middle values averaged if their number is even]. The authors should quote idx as 0.99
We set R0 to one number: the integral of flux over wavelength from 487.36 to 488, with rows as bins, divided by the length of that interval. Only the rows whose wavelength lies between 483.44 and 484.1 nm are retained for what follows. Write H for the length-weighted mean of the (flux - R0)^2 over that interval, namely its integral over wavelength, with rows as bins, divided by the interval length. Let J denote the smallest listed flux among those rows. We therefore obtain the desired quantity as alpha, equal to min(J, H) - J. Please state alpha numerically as -4.02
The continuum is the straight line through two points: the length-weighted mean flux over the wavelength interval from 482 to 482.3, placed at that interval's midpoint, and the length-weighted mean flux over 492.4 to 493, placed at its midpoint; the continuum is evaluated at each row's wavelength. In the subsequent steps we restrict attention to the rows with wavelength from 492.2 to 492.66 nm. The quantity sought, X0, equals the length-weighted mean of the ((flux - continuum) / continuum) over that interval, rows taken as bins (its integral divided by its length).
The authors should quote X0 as -0.05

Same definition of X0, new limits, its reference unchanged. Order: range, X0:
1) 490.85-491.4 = -0.03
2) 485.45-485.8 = -0.16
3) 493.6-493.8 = -0.15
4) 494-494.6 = -0.07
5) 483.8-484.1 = 0.00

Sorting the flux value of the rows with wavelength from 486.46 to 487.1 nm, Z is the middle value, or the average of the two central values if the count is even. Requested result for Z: 3.80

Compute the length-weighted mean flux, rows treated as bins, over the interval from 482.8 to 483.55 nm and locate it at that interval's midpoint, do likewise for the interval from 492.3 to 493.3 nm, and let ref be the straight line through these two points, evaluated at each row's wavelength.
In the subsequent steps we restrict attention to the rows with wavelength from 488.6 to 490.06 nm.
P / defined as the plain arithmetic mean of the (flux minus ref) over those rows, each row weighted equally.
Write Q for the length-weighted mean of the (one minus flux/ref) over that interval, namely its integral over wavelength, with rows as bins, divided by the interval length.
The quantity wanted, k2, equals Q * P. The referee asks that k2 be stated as -0.008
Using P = 0.2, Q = -0.045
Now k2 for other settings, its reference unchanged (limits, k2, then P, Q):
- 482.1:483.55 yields 0.000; 0.0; -0.004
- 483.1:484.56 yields -0.006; 0.2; -0.040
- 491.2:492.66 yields 0.000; 0.0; -0.003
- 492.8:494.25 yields -0.025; -0.3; 0.079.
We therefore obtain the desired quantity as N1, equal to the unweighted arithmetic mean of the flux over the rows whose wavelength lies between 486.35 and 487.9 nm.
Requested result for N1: 3.99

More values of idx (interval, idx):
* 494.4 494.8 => 1.01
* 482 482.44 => 1.01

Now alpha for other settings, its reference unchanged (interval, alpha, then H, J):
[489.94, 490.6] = -4.18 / 0.12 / 4.297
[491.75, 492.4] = -3.94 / 0.01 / 3.941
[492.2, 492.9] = -3.90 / 0.09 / 3.992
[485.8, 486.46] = -3.21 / 0.26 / 3.467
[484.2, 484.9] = -3.32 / 0.16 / 3.483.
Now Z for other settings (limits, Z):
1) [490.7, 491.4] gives 4.18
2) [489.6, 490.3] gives 4.46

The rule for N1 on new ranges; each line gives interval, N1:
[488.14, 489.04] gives 3.90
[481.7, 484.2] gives 4.06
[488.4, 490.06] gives 4.22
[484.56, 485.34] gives 3.75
